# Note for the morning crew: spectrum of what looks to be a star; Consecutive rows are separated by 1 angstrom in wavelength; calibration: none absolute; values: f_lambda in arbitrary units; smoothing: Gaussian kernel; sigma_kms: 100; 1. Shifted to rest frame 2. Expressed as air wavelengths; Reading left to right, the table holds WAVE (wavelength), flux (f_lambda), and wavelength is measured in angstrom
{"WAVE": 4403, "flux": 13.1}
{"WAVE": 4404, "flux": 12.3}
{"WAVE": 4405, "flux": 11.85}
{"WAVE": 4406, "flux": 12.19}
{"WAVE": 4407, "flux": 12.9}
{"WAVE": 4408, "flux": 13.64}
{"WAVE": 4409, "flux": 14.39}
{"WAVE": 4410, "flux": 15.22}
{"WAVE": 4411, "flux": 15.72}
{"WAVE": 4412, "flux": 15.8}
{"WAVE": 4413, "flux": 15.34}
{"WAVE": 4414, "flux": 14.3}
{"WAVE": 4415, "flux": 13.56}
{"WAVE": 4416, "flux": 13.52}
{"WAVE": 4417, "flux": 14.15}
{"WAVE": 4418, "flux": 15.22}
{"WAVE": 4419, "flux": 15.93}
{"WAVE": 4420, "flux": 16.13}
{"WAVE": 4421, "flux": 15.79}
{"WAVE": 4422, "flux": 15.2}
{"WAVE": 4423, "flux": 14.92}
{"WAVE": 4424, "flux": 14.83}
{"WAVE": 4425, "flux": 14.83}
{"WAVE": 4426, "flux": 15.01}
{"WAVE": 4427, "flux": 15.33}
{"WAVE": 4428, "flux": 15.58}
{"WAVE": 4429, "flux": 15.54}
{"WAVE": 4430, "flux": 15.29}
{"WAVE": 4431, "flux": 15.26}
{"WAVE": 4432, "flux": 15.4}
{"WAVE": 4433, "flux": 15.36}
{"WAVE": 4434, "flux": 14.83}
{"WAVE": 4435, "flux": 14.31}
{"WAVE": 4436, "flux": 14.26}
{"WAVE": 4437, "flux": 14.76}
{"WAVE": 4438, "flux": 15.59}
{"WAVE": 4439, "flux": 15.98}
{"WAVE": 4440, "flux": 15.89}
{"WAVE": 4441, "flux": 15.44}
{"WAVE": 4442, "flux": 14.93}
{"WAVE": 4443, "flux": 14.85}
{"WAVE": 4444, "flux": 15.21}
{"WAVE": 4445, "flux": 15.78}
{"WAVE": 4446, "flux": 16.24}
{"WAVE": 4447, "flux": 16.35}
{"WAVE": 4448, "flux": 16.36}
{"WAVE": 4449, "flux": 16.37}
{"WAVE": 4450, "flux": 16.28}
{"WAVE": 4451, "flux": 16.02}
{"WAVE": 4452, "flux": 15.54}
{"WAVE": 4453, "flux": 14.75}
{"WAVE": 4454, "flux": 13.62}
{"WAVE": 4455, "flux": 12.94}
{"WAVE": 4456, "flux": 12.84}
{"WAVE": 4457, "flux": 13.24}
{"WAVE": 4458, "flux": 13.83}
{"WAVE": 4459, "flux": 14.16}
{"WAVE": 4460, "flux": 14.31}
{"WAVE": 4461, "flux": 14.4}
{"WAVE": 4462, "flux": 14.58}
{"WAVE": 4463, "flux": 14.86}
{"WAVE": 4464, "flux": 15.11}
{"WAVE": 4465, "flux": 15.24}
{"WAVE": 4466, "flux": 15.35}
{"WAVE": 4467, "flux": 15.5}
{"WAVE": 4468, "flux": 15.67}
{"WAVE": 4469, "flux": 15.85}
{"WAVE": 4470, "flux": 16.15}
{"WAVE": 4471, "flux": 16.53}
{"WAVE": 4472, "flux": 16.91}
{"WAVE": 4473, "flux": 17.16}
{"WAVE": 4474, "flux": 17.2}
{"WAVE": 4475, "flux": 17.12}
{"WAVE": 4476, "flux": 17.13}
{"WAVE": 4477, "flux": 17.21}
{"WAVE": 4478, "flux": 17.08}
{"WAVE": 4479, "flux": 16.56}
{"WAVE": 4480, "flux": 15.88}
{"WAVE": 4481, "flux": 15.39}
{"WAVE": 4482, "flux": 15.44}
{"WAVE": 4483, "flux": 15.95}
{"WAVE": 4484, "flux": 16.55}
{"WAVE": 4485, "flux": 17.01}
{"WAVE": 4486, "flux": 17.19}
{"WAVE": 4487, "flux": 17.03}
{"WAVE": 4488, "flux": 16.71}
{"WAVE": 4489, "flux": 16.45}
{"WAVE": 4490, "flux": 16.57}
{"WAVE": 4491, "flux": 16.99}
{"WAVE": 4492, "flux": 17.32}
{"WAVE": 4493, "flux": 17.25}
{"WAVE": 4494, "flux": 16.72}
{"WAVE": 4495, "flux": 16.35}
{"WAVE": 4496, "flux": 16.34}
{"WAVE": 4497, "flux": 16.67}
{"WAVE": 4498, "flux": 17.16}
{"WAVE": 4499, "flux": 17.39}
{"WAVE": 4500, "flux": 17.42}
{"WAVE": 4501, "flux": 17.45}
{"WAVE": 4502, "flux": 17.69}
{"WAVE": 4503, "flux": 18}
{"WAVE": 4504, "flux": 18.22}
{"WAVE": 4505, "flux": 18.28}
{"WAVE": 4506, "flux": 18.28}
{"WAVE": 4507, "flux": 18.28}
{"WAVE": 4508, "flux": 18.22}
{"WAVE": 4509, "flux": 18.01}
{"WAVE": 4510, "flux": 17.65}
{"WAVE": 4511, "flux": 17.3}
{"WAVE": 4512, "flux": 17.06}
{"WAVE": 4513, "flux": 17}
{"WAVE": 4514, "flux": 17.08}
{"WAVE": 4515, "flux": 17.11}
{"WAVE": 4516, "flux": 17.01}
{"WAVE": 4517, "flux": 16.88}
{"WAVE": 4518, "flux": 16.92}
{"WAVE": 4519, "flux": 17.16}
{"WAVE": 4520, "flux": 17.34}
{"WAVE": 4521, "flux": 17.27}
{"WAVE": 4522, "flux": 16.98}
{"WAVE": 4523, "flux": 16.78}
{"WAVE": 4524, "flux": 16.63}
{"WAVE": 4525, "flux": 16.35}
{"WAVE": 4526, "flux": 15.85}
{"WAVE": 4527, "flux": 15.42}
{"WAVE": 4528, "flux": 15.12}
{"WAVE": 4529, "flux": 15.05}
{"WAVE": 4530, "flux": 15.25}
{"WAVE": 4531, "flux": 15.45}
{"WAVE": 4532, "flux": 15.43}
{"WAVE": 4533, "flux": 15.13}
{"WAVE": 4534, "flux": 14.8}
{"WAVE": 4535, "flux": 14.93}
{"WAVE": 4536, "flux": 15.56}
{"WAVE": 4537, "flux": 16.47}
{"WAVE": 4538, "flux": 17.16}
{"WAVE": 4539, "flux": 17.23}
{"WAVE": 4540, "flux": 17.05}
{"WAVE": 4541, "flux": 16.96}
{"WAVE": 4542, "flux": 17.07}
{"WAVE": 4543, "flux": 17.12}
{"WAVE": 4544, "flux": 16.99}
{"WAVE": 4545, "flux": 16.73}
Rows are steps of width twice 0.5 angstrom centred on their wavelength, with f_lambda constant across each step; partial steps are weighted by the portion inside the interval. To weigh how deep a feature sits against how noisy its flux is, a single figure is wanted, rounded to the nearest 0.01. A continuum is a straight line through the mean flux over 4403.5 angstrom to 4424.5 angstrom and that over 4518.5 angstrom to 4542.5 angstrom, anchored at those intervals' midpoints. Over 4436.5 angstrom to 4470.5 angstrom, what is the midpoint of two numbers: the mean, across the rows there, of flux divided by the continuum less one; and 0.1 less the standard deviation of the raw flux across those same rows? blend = -0.44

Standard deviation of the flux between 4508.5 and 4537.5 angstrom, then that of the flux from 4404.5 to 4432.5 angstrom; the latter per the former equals 1.17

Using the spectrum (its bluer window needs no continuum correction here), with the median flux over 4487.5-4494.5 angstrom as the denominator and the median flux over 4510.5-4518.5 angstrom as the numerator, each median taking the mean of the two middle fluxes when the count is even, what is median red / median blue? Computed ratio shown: 1.02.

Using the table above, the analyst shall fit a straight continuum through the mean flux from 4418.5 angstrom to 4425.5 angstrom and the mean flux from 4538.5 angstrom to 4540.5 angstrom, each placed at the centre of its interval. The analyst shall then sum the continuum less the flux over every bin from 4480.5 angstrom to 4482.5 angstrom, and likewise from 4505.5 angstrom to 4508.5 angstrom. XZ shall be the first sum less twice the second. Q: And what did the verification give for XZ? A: 11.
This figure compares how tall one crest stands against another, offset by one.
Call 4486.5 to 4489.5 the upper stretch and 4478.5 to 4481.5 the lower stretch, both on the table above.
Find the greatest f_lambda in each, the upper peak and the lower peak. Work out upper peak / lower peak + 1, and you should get 2.03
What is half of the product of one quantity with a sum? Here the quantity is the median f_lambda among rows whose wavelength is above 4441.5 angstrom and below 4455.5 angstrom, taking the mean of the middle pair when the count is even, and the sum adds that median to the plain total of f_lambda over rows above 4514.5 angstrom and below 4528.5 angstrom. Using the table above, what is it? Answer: 1946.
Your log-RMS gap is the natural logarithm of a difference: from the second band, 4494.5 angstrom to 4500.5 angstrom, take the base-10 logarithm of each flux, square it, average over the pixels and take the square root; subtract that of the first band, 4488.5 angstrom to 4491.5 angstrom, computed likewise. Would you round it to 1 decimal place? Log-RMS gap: -5.2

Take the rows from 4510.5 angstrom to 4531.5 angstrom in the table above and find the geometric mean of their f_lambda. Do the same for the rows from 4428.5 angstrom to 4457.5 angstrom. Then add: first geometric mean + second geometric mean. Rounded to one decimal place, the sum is 31.6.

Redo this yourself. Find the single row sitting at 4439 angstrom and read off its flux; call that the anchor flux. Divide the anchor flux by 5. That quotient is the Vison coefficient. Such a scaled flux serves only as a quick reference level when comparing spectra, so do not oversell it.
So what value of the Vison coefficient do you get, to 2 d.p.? 3.20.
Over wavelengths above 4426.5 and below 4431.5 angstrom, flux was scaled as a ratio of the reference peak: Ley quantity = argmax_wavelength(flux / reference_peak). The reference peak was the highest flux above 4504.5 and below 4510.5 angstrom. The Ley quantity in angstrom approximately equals 4428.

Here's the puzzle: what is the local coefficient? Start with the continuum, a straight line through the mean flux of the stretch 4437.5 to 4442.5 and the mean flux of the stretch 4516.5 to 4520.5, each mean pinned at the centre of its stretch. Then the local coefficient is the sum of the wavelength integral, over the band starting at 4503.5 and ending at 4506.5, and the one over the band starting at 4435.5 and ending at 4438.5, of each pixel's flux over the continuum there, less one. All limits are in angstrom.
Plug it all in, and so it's 0.13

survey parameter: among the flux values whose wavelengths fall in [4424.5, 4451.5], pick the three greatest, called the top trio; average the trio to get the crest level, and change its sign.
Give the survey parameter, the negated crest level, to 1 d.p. -16.4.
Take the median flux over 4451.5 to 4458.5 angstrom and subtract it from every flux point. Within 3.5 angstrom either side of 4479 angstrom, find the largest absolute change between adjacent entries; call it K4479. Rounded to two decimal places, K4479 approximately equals 0.68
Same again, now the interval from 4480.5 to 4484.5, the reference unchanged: 0.60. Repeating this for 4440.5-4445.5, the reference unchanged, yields 0.57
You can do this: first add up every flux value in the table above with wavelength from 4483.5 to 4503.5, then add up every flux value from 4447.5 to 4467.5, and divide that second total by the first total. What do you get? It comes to 0.87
